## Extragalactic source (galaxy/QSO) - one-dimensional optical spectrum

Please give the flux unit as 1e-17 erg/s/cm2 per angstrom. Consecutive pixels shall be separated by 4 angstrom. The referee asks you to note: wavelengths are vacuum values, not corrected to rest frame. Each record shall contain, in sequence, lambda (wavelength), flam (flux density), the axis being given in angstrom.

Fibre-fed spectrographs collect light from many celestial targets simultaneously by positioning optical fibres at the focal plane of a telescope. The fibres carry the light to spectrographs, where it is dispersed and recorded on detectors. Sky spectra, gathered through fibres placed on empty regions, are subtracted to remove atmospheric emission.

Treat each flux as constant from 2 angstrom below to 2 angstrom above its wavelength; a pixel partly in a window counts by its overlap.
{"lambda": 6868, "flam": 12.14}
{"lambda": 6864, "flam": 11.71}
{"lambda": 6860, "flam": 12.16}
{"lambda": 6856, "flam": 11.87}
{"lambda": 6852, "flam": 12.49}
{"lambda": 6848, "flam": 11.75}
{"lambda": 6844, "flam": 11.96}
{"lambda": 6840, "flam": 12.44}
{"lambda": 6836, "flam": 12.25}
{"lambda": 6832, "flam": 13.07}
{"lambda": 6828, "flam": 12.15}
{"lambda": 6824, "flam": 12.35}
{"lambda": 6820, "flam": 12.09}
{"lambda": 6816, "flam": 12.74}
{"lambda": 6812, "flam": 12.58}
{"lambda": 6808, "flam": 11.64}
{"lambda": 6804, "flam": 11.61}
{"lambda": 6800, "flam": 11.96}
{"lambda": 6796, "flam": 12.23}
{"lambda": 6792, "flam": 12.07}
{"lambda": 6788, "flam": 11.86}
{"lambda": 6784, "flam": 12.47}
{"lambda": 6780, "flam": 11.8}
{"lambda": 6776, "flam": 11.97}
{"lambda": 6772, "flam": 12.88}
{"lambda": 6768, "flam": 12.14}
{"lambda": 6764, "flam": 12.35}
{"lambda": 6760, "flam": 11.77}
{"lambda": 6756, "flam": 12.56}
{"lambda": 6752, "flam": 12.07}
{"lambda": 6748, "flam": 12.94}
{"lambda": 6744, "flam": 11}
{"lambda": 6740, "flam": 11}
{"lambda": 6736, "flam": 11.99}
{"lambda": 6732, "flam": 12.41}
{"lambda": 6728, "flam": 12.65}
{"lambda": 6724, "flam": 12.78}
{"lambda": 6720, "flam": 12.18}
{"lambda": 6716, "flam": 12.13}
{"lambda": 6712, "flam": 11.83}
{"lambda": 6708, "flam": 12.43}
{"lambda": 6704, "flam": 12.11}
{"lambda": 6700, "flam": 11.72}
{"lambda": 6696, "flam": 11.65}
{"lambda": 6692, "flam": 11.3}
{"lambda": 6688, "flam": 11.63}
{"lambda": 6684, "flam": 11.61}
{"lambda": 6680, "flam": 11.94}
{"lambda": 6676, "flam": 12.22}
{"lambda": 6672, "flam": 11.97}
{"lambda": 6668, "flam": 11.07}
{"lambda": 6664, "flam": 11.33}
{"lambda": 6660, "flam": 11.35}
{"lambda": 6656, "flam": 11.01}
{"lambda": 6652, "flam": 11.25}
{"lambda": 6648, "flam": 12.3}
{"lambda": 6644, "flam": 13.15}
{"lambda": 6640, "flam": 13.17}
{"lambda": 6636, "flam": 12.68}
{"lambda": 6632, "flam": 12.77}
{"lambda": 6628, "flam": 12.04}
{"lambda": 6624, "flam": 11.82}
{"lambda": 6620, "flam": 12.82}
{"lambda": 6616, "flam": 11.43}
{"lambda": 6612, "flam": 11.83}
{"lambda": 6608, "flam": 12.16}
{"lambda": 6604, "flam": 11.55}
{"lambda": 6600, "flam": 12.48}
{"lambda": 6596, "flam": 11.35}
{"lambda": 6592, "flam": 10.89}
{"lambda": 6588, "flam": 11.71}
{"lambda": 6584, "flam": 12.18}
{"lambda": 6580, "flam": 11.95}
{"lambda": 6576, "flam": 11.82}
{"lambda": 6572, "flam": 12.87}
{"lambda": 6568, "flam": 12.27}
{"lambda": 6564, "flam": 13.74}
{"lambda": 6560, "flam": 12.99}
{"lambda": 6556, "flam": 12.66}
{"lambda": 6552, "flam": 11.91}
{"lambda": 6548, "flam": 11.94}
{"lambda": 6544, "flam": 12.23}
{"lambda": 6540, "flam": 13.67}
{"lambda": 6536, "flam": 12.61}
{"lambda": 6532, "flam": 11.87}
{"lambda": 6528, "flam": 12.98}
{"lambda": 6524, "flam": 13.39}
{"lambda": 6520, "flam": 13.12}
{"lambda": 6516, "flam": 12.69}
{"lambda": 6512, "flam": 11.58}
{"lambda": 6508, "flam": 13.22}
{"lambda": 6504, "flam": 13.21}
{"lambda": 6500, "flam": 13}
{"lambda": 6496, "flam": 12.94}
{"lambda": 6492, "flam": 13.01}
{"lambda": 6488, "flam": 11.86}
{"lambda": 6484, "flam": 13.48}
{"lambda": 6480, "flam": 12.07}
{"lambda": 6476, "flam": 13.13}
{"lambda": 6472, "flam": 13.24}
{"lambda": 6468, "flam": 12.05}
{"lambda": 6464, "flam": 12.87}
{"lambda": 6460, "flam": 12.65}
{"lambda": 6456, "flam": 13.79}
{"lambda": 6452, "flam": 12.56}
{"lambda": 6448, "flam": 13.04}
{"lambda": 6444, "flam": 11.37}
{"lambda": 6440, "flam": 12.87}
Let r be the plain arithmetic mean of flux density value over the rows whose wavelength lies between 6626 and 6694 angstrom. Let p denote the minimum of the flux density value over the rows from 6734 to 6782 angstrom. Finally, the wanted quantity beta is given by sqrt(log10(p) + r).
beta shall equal 3.60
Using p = 11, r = 11.9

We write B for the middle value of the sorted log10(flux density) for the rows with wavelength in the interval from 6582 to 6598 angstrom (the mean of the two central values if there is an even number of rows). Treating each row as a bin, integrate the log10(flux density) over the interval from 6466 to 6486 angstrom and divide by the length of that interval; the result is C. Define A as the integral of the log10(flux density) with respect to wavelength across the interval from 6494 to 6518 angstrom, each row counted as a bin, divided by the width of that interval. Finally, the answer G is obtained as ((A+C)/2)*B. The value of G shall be 1.175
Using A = 1.106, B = 1.06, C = 1.11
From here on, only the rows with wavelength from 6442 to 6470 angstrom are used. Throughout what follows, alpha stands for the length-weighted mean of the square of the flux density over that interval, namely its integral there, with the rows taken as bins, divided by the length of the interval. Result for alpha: 160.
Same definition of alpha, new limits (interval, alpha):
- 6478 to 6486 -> 164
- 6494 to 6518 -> 163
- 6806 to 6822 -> 151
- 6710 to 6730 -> 152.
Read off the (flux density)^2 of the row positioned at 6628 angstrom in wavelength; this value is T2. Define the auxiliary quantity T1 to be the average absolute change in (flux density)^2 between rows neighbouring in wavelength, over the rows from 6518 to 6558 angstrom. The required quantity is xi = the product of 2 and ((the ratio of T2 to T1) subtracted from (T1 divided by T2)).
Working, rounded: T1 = 17.2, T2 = 145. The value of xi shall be -16.6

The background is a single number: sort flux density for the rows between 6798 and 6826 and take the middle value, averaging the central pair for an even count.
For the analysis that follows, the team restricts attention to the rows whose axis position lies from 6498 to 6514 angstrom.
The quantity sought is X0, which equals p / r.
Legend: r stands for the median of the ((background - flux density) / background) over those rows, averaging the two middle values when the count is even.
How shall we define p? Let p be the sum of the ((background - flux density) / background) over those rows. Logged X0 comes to 2.6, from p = -0.22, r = -0.08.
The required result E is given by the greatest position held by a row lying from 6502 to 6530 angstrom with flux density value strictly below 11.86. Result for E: 6512 angstrom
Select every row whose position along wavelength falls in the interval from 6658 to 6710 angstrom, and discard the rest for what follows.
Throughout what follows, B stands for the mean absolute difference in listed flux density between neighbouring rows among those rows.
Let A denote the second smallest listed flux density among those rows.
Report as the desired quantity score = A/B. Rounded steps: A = 11.3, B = 0.3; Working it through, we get 39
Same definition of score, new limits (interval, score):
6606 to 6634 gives 17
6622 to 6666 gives 28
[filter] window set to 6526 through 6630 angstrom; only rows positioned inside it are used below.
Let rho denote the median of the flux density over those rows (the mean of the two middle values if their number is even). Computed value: 12.10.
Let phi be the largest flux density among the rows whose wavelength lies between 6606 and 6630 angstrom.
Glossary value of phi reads 12.82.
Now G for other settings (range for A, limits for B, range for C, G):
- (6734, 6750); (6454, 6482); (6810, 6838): 1.200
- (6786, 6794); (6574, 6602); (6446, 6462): 1.176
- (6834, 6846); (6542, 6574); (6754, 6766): 1.191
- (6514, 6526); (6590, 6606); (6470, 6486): 1.180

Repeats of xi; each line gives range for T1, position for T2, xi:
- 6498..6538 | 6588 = -16.4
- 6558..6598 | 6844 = -17.2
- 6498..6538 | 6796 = -18.0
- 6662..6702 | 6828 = -40.9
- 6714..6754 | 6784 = -21.9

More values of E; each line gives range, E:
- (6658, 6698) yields 6696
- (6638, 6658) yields 6656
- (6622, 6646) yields 6624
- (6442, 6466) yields 6444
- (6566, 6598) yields 6596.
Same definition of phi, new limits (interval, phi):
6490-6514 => 13.22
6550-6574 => 13.74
